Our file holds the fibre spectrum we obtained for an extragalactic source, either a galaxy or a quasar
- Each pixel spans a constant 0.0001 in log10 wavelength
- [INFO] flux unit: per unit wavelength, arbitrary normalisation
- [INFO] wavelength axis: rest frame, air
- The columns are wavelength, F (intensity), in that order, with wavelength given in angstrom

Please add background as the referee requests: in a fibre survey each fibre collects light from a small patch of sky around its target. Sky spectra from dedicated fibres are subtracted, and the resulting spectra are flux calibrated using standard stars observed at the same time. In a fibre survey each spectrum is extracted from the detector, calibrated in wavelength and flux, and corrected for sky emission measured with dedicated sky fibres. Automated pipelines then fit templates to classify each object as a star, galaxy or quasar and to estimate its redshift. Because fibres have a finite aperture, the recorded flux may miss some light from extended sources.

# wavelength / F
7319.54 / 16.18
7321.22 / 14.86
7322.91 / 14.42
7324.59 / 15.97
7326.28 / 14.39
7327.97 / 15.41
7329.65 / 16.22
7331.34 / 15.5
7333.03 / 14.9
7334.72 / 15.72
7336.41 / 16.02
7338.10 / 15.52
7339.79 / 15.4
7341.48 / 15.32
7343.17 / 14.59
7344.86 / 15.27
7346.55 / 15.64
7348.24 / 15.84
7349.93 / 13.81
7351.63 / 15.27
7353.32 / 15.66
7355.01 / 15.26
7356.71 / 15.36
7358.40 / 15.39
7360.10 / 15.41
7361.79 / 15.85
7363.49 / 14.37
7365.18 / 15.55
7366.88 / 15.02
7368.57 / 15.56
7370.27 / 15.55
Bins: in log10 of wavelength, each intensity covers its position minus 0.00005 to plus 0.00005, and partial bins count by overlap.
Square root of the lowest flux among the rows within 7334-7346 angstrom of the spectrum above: 3.82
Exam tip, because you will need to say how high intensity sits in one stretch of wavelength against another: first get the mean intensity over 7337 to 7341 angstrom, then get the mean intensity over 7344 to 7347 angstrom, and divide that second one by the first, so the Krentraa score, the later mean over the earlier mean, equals 1.00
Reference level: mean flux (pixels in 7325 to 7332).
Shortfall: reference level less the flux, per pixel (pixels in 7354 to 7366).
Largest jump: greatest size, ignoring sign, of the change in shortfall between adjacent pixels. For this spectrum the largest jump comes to 1.5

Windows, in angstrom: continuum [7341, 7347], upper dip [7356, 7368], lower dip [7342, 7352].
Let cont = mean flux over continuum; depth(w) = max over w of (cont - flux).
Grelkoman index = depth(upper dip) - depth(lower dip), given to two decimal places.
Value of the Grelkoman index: -0.56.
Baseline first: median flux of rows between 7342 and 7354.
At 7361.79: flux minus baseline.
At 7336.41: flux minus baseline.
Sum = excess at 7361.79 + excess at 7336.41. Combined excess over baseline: 1.3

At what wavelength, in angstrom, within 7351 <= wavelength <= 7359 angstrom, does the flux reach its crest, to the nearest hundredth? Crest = 7353.32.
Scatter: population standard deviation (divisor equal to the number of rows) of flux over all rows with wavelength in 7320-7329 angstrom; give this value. 0.61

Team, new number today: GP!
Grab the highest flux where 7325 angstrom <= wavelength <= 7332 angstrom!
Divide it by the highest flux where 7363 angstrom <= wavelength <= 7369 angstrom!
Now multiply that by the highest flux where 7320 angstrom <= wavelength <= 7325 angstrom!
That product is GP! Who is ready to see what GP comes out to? 16.6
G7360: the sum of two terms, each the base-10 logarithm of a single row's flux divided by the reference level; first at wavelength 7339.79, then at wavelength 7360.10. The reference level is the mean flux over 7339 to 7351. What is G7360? 0.016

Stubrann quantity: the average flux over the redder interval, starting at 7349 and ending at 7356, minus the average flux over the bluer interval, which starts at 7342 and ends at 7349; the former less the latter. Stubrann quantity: -0.3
